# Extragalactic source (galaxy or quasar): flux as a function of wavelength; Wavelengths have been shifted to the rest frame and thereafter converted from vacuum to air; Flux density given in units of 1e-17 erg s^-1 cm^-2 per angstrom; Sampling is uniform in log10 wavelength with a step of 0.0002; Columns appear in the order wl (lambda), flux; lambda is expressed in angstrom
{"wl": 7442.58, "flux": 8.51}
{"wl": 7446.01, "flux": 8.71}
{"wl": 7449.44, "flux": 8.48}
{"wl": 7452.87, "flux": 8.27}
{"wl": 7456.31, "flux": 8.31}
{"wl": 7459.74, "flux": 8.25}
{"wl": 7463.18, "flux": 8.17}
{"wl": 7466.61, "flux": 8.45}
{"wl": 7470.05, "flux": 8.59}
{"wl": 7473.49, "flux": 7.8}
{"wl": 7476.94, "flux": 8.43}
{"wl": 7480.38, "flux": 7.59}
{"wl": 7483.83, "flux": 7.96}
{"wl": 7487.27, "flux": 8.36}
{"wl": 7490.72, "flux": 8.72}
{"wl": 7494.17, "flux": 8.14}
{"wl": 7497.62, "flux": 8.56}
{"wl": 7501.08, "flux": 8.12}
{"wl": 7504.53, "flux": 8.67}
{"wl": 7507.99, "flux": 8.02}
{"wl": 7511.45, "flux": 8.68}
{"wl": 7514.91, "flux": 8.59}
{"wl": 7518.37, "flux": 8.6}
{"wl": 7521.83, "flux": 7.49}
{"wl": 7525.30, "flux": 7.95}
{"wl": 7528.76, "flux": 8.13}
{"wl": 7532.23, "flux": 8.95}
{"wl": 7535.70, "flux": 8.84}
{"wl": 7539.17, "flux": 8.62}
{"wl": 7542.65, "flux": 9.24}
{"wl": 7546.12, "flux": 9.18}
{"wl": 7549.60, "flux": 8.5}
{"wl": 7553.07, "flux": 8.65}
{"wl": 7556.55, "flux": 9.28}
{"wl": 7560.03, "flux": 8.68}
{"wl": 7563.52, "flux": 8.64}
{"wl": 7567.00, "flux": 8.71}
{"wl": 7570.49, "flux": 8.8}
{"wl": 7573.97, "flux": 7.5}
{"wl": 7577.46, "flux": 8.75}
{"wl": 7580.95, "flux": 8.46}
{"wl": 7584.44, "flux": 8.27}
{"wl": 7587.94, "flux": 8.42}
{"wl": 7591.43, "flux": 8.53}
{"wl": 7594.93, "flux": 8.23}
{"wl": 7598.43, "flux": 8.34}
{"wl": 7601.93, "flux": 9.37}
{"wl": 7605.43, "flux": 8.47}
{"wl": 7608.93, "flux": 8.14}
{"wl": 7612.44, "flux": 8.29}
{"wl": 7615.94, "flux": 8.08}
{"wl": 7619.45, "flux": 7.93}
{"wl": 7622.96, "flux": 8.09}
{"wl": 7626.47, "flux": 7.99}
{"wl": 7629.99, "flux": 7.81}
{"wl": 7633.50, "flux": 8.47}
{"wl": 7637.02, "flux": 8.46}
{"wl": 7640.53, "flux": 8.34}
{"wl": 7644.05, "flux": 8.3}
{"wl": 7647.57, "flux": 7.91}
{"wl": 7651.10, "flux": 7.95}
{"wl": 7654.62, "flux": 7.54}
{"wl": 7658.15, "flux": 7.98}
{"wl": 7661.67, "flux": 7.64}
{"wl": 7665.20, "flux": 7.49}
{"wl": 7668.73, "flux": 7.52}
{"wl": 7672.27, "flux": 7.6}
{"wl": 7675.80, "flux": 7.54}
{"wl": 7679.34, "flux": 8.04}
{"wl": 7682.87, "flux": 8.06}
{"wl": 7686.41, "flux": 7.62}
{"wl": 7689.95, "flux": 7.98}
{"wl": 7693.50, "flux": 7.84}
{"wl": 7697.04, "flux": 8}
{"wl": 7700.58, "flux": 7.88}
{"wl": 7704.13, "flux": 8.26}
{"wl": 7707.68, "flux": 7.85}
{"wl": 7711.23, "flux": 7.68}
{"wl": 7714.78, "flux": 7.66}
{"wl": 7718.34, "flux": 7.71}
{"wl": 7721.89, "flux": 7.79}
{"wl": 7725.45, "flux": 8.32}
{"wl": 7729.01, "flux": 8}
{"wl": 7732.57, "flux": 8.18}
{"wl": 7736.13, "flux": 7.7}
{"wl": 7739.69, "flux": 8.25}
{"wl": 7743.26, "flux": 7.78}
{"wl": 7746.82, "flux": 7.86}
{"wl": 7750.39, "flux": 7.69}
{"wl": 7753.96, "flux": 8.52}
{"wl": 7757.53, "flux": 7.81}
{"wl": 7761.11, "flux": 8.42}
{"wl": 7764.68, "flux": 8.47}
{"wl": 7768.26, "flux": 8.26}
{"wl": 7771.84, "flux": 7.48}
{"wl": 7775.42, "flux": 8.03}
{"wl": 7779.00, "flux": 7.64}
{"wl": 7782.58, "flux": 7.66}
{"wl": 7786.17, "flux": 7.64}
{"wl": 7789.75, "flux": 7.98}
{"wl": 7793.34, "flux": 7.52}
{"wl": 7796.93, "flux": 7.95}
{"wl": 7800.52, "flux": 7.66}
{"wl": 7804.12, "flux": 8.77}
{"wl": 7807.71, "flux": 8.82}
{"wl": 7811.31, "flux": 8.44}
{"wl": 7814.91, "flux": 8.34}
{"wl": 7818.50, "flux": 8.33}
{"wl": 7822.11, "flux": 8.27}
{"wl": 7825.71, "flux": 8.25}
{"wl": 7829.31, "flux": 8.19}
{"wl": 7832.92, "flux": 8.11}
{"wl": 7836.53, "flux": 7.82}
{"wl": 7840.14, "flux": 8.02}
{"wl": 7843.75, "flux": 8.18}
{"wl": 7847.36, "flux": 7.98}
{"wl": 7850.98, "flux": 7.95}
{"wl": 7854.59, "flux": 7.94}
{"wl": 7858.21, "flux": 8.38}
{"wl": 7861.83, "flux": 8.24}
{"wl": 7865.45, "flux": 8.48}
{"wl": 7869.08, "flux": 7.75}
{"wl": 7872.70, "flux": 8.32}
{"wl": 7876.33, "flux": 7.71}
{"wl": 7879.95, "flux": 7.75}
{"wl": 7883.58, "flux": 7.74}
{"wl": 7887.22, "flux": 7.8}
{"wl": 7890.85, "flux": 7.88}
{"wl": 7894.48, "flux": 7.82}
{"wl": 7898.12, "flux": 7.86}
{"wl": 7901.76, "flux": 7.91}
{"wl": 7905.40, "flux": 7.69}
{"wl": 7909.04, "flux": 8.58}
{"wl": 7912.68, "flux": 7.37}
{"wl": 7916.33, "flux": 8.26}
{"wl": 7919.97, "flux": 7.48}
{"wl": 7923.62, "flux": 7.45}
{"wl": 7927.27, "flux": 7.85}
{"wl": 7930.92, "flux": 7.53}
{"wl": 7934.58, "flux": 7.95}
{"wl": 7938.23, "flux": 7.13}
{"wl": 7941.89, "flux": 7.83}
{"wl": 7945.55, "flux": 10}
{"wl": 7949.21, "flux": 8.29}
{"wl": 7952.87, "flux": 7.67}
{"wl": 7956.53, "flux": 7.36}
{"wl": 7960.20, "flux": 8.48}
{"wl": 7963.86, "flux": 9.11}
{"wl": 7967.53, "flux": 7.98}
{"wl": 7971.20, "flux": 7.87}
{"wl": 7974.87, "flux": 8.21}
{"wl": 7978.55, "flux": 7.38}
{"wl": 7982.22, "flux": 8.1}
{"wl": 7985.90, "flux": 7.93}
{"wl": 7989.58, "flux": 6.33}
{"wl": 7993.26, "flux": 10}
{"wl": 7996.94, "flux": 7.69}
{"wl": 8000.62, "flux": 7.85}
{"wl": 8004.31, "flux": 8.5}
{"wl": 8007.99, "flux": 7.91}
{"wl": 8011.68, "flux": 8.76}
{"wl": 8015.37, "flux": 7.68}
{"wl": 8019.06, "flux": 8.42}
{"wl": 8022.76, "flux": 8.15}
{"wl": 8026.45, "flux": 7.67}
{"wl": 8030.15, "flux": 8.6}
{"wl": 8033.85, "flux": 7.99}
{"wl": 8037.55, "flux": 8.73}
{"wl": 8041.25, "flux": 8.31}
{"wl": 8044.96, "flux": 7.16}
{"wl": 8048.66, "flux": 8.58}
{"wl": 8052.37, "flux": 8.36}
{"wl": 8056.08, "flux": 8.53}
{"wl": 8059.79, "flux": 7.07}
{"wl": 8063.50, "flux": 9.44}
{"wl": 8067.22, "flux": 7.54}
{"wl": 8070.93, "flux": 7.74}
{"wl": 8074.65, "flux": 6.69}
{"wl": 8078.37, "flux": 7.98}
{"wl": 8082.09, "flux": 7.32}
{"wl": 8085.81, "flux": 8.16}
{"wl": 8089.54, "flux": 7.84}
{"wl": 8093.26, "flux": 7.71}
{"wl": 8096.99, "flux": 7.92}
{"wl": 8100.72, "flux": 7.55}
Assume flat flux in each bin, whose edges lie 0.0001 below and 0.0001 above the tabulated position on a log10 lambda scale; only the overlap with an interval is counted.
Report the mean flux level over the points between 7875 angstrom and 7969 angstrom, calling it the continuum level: 7.9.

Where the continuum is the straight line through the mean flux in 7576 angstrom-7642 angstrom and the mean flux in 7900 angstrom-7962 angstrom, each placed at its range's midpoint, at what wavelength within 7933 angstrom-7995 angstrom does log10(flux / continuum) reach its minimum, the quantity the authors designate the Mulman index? 7989.58 angstrom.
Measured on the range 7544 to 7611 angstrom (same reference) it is 7573.97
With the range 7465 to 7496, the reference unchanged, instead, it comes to 7480.38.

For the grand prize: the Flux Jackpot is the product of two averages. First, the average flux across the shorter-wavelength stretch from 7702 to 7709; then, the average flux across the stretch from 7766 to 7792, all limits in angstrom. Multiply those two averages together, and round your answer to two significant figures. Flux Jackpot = 63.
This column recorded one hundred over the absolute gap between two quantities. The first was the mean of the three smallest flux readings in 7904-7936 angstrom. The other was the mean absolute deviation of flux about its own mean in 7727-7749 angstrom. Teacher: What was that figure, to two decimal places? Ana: 13.79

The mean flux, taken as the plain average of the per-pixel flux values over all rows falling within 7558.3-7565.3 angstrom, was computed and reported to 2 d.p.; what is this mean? 8.66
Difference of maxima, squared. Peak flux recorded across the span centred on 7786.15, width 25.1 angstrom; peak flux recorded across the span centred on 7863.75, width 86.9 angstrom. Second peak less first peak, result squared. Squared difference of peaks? 0.20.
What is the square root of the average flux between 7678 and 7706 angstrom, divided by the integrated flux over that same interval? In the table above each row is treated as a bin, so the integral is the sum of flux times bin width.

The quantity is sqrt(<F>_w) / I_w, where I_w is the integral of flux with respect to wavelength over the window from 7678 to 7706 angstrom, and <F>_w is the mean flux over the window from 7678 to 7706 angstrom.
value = 0.013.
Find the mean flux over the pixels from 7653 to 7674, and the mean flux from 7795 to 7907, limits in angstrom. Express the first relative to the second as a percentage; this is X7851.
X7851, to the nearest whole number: 94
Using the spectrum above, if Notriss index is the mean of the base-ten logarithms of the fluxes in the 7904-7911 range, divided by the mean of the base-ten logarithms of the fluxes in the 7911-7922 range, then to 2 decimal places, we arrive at 1.03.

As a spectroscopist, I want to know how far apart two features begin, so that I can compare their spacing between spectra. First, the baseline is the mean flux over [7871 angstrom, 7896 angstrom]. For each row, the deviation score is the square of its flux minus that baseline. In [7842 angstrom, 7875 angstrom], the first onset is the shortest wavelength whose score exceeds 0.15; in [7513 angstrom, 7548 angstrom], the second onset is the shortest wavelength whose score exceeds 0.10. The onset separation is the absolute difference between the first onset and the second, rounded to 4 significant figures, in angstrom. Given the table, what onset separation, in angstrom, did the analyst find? 343.3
